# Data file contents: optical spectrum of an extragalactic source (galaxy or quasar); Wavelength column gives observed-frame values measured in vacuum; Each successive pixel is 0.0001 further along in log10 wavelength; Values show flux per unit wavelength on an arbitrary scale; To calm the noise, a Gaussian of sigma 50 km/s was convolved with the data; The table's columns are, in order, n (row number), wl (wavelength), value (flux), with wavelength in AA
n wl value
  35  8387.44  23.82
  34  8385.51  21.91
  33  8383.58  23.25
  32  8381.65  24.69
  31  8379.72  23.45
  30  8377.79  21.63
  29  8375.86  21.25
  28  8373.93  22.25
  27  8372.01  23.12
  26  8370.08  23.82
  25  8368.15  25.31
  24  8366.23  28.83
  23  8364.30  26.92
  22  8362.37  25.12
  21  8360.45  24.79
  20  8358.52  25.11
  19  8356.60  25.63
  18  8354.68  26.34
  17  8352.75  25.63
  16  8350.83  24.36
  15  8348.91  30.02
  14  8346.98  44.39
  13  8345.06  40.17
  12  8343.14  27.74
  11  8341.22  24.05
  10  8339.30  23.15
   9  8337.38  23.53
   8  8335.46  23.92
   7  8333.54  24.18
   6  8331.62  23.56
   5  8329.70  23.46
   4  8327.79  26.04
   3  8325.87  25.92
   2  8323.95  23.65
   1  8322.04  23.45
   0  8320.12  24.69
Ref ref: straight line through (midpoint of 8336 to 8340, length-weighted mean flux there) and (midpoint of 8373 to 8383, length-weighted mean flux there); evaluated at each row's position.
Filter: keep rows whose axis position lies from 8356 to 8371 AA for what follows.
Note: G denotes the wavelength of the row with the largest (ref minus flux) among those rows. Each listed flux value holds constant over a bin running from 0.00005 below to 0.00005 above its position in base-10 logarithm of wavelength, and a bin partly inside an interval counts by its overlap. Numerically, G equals 8370.08 AA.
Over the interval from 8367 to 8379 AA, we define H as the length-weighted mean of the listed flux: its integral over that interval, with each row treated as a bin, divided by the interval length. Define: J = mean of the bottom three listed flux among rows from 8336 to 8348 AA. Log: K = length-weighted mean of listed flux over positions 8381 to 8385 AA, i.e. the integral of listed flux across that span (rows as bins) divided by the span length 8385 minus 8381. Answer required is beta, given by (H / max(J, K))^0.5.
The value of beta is 0.99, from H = 23.0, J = 23.6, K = 23.7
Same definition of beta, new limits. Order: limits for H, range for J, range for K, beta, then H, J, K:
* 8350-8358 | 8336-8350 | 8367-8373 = 1.03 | 25.5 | 23.6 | 24.3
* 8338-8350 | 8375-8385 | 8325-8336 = 1.13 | 31.3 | 22.0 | 24.5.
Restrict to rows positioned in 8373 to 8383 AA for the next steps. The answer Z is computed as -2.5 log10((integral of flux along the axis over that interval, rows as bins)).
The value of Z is -5.89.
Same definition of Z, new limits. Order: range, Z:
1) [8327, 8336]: -5.85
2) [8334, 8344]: -5.97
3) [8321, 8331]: -5.97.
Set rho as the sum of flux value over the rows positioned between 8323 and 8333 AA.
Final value 123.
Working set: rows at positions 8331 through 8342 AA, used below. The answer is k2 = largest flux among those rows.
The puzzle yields 24.18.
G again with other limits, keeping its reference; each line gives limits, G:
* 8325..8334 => 8329.70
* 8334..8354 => 8339.30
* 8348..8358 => 8350.83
